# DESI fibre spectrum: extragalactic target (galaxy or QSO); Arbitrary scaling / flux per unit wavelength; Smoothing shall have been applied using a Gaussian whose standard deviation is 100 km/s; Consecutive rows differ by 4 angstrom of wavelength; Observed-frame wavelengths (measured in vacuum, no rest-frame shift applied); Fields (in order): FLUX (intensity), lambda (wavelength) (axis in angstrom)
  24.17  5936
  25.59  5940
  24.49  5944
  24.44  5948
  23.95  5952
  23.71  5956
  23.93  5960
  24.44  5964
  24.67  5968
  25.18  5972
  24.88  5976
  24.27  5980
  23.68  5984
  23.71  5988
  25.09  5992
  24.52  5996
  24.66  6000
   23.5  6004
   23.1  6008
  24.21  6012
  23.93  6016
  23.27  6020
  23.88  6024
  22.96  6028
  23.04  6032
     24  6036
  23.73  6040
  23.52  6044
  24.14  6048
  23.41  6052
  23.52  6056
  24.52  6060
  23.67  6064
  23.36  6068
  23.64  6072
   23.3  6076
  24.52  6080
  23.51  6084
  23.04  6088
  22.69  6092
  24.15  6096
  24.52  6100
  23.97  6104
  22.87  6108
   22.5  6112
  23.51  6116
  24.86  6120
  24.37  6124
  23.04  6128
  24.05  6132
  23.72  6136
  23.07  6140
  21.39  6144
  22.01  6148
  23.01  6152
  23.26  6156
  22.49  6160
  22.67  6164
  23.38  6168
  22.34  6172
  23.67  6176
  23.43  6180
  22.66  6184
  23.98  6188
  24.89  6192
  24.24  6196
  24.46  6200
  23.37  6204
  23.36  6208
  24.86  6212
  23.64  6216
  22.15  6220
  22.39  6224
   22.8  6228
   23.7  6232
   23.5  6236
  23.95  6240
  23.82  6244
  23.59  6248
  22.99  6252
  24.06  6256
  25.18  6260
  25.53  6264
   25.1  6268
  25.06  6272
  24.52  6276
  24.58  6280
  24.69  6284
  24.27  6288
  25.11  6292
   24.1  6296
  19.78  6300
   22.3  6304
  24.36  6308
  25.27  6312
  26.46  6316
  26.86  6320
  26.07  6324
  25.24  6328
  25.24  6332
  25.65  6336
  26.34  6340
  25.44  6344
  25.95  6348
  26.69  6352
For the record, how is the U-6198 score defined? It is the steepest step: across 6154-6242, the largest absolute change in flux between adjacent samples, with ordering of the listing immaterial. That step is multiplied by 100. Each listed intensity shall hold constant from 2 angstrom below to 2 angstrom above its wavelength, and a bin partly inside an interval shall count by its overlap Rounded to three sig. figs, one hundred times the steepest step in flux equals 150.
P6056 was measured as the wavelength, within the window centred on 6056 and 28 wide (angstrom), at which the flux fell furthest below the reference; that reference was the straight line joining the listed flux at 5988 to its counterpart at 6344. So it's 6068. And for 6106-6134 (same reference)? 6112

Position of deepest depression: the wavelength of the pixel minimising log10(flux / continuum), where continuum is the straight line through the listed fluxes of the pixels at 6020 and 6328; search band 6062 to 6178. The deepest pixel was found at 6144 angstrom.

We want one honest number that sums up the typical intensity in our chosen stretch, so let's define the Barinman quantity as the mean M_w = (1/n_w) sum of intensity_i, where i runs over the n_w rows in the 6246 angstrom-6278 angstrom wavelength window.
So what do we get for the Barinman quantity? 24.5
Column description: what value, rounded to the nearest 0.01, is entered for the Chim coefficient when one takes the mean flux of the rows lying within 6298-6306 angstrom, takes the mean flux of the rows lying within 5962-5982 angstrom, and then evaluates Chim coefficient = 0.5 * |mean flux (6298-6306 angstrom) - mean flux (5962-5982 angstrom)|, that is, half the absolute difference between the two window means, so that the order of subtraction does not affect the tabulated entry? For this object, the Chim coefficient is 1.82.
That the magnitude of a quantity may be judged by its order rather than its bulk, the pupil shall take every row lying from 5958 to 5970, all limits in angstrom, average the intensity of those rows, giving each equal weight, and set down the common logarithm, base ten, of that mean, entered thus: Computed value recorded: 1.39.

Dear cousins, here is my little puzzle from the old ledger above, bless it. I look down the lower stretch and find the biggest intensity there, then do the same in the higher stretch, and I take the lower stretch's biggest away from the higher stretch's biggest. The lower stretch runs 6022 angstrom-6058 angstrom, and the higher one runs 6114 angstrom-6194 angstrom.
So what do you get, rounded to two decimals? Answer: 0.75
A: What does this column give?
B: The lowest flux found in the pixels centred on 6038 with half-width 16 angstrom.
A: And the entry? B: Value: 22.96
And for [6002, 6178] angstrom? 21.39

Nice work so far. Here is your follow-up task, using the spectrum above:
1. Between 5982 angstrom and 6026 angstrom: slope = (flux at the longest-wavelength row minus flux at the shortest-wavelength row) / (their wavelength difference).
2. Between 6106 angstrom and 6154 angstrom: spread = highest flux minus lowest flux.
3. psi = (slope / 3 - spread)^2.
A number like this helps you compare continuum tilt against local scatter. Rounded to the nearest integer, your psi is 12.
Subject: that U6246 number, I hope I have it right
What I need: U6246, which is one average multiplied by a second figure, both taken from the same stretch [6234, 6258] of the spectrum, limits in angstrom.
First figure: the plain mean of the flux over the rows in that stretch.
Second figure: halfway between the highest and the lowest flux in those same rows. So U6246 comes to 556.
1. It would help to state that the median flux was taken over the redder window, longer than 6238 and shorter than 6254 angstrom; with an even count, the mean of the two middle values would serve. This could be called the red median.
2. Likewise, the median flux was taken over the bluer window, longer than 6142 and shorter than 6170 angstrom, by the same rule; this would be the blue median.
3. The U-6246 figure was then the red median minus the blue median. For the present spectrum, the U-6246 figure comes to 1.0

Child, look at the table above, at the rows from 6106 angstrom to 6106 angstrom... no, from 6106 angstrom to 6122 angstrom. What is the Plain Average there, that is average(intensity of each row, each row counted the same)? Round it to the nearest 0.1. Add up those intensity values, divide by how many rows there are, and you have 23.4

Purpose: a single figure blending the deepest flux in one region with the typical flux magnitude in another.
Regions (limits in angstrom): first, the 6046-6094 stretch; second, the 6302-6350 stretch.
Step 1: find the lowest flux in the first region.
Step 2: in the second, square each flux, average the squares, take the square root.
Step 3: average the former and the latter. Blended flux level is 24.1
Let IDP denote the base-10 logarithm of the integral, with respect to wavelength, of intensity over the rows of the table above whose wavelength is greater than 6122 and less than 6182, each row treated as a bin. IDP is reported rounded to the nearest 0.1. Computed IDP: 3.1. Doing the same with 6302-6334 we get 2.9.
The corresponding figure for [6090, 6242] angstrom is 3.6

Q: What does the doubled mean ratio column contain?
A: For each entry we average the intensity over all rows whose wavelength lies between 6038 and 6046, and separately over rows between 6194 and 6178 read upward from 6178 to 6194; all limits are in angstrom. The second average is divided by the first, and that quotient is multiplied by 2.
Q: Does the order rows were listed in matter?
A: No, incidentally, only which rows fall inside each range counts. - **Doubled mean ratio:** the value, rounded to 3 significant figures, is 2.01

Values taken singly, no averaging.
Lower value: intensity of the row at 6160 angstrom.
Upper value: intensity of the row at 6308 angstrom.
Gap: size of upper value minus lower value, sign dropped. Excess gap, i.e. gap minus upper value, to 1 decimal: -22.5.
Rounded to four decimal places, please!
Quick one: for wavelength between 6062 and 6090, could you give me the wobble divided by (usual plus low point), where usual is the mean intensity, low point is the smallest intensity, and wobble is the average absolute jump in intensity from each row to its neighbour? 0.0130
